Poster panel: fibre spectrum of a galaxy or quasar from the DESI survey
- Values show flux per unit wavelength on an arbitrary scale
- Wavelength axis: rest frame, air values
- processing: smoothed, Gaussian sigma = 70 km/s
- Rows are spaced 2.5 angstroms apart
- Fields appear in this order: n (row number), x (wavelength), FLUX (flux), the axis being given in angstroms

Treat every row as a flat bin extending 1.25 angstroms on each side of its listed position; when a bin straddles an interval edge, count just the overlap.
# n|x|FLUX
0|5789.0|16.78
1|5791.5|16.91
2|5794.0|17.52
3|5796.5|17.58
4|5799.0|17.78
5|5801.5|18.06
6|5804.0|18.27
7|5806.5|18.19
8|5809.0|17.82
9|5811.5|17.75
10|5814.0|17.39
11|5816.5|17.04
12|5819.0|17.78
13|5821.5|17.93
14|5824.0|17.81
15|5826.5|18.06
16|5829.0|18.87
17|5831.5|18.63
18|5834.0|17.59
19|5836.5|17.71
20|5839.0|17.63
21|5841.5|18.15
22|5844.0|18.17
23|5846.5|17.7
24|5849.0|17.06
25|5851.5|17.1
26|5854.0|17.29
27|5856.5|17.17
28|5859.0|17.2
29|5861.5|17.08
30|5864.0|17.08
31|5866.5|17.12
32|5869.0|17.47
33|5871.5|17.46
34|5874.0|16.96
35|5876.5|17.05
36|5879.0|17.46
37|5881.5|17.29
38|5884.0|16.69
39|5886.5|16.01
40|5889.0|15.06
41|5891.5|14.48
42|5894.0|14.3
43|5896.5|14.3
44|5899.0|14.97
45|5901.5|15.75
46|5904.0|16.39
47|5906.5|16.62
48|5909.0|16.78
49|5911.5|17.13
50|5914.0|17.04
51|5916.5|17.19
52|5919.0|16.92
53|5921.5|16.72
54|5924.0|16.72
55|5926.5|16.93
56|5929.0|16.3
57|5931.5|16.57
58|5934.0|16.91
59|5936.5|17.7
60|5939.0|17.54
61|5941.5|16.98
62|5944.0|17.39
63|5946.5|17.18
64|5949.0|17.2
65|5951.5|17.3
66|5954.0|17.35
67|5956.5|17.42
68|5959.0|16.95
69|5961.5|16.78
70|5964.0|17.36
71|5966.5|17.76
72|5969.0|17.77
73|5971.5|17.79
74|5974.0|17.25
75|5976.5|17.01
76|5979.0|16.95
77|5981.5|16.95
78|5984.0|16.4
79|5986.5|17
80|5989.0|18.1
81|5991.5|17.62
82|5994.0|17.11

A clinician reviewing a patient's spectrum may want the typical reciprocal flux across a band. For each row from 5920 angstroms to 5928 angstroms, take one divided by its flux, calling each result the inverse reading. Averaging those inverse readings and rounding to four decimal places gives 0.0596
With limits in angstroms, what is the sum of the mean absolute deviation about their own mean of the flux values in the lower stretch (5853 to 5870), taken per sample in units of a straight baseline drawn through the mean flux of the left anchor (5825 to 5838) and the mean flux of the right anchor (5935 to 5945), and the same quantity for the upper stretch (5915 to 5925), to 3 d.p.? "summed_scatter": 0.014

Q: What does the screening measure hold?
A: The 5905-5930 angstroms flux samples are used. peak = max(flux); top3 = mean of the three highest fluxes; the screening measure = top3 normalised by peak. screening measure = 0.996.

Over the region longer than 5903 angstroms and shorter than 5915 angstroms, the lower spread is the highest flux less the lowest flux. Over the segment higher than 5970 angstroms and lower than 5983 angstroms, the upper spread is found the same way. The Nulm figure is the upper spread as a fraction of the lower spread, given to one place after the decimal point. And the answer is 1.1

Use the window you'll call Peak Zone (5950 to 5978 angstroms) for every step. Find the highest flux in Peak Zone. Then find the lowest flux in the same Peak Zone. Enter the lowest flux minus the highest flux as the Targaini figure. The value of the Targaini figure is -1.01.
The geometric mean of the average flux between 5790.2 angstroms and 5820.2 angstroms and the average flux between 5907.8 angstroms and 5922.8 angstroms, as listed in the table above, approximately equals 17.3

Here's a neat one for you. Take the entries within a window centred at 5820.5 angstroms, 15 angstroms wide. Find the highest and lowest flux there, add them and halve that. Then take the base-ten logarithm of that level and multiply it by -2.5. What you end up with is -3.11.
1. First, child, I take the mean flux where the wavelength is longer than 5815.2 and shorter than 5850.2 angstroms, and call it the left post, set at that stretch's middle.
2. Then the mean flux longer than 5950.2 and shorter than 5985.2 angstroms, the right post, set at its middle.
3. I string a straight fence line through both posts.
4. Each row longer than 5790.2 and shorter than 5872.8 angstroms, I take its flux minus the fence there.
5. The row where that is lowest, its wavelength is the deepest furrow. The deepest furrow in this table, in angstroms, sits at 5791.5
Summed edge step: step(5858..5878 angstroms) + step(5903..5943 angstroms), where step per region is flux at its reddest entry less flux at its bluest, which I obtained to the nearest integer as 0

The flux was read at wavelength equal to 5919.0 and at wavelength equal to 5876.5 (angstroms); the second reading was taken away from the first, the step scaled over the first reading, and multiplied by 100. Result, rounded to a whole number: -1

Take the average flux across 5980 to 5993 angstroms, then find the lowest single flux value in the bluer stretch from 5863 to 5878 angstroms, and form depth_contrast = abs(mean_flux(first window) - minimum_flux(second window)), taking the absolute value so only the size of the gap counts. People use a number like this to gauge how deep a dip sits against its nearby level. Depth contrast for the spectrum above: 0.25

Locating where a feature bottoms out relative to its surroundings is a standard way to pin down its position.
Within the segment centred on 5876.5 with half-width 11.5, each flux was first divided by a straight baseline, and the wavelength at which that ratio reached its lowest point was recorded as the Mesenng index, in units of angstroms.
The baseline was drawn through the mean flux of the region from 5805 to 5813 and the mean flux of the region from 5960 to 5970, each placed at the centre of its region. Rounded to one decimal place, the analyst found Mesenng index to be 5886.5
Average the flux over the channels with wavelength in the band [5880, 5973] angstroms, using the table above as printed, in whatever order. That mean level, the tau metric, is 16.7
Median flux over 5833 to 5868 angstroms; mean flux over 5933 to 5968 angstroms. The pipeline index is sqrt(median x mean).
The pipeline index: 17.3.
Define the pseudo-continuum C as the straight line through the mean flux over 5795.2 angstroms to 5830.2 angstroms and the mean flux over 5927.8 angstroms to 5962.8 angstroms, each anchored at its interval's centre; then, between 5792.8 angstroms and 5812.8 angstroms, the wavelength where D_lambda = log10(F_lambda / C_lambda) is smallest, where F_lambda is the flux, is 5794.0 angstroms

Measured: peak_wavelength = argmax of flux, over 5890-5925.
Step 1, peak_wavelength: 5916.5 angstroms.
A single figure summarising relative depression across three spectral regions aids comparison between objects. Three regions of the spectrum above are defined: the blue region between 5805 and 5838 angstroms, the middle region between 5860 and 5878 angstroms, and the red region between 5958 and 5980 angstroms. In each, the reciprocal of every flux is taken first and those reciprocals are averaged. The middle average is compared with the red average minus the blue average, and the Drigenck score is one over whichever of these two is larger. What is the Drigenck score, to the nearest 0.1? 17.2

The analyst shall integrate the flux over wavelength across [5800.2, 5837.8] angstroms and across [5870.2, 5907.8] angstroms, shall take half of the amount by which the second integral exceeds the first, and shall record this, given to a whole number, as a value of -35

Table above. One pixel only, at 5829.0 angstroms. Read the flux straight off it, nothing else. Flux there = 18.87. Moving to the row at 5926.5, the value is 16.93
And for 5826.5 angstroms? 18.06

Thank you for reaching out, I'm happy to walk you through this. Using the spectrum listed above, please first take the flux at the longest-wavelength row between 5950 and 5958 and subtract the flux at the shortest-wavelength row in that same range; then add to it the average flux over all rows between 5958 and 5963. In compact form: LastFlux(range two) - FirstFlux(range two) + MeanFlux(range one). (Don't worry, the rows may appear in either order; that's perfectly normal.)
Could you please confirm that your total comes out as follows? 17.0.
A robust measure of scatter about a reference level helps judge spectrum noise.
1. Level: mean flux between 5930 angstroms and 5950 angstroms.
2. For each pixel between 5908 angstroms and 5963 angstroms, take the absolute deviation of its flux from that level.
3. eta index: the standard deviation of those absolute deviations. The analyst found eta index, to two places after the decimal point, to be 0.21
